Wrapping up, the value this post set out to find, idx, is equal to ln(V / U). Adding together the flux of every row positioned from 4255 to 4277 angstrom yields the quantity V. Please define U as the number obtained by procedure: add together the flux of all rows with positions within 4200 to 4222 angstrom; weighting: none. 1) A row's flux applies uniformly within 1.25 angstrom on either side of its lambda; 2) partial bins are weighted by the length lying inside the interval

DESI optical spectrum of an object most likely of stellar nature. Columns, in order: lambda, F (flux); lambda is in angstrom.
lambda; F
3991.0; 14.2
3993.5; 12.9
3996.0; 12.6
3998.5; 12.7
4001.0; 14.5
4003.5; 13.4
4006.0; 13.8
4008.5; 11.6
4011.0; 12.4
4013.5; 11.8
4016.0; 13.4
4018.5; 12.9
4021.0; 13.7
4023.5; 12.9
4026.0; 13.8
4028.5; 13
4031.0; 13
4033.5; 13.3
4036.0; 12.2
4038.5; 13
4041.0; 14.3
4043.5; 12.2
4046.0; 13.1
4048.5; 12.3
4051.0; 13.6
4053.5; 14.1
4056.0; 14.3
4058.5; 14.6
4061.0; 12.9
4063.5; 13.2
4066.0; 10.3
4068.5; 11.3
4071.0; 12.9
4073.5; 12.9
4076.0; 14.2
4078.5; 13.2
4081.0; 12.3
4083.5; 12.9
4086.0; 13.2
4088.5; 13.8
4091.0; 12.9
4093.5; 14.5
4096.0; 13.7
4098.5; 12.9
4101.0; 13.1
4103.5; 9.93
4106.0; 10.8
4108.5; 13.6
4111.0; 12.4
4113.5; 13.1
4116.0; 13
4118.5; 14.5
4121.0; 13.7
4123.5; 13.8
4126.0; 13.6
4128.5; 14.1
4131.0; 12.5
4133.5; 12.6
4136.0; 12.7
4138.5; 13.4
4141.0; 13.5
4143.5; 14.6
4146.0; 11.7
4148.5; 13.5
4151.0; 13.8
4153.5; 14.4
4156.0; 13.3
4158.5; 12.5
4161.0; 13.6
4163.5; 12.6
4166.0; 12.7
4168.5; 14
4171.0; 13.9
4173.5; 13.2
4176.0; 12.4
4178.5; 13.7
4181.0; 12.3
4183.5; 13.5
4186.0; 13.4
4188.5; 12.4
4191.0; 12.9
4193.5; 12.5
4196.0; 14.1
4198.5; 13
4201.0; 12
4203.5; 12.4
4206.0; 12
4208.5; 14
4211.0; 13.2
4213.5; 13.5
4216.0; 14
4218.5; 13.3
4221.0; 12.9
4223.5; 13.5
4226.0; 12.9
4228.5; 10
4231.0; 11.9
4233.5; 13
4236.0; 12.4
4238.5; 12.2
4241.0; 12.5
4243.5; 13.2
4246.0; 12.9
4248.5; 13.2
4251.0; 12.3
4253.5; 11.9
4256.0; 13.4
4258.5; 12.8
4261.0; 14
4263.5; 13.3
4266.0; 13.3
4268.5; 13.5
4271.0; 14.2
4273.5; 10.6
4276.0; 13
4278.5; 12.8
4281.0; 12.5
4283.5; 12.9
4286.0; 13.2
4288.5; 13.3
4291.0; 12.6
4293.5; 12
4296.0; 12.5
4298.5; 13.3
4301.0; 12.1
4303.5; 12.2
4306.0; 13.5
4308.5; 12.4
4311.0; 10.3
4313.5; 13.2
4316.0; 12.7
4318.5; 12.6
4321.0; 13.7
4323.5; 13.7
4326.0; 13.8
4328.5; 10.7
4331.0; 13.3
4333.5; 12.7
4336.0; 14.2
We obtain 0.007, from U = 117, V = 118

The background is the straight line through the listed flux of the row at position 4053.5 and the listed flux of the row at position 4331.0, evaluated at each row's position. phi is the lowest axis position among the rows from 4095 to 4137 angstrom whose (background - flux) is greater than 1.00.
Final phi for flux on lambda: 4098.5 angstrom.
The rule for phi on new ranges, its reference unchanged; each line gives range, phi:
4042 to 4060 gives 4043.5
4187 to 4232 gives 4188.5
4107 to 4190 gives 4111.0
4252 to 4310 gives 4253.5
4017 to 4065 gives 4018.5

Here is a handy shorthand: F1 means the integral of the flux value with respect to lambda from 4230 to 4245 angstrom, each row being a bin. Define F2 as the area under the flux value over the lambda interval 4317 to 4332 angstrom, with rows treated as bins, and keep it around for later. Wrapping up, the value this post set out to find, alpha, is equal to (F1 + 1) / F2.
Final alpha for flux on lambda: 0.97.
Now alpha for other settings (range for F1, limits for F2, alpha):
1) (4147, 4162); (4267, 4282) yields 1.06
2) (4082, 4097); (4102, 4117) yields 1.12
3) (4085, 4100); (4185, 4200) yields 1.04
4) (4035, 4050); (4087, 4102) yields 0.96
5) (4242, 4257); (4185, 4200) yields 0.99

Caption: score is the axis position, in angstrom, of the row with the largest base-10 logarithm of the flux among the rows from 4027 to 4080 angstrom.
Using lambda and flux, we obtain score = 4058.5 angstrom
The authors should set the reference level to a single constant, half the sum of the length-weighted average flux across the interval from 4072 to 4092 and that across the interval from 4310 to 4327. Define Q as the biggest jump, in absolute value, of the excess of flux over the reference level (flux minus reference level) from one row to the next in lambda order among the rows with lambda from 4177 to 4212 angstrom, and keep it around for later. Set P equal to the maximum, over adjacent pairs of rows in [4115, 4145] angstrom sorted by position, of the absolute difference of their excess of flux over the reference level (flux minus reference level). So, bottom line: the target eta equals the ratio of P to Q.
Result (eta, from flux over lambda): 0.8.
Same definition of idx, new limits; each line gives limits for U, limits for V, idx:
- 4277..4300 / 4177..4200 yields 0.023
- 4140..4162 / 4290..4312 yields -0.086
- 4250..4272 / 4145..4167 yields -0.005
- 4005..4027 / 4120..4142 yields 0.030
